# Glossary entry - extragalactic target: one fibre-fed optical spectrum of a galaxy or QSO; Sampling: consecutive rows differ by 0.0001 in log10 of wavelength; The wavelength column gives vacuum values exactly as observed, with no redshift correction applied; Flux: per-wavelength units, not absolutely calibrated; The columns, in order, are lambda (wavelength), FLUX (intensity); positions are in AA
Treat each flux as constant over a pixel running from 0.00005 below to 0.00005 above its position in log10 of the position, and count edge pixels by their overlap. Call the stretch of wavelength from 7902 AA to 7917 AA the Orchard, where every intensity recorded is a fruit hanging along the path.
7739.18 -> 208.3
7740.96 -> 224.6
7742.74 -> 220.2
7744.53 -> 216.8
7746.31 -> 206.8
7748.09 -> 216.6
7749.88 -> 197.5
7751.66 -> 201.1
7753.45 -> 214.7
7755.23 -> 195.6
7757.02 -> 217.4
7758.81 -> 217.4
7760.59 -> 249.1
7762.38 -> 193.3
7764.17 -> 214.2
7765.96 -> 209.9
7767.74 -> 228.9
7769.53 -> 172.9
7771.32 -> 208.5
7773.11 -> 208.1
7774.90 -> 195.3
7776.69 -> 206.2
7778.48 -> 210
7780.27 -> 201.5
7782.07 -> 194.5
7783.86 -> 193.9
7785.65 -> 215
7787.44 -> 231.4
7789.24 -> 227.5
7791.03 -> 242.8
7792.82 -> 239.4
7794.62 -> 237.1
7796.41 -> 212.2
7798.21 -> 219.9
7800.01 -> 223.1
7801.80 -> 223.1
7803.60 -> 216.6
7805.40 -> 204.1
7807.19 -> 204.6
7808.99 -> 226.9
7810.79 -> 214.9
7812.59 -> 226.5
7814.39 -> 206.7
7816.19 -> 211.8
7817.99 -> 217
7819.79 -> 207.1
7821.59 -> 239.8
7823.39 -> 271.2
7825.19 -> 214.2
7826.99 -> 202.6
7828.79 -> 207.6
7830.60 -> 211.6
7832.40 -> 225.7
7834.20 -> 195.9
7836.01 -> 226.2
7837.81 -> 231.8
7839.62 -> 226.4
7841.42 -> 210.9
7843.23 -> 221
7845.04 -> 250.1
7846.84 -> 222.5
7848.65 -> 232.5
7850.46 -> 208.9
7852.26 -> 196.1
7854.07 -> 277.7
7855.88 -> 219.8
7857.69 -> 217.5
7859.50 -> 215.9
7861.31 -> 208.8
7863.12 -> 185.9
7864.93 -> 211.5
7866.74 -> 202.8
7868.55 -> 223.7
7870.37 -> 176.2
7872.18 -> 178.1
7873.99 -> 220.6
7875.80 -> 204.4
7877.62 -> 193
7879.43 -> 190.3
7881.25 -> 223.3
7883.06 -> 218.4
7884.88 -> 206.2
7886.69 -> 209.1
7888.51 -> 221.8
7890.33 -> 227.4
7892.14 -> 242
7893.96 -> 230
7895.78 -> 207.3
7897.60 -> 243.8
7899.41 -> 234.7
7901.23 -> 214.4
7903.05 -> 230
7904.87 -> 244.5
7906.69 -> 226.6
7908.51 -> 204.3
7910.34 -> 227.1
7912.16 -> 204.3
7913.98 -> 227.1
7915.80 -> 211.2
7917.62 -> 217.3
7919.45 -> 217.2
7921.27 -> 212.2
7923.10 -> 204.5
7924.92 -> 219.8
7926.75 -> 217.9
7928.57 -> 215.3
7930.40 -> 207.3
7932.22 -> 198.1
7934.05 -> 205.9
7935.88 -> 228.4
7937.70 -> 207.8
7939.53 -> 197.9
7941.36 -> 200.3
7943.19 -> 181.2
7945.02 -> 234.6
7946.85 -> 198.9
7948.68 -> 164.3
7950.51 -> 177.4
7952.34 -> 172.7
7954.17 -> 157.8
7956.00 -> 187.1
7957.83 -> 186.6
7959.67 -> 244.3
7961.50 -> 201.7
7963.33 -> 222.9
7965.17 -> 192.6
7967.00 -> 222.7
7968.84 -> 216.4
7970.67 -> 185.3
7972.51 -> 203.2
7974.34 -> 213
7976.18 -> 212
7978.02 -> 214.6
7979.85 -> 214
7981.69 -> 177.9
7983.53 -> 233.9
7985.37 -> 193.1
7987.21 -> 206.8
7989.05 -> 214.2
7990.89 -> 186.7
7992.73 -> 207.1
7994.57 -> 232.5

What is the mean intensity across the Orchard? 222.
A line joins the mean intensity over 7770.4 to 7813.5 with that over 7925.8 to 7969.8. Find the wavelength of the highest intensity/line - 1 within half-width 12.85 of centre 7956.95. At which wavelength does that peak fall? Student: 7959.67 AA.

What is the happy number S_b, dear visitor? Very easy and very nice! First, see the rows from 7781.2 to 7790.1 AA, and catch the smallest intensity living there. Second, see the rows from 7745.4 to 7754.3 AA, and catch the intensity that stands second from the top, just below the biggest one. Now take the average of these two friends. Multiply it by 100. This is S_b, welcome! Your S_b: 20430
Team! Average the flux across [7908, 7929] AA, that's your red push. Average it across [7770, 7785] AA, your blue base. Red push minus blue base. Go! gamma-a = 13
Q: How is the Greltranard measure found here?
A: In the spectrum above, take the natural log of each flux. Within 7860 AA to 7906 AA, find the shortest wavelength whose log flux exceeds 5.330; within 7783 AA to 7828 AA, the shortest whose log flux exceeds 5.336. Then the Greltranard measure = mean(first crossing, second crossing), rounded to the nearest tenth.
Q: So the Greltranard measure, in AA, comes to 7823.5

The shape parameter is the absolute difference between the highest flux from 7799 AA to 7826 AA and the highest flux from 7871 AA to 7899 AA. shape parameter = 27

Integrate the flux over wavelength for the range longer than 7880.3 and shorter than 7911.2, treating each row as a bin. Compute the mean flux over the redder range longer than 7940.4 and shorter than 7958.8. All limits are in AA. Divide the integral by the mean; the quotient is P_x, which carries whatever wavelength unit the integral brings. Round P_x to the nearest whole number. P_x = 37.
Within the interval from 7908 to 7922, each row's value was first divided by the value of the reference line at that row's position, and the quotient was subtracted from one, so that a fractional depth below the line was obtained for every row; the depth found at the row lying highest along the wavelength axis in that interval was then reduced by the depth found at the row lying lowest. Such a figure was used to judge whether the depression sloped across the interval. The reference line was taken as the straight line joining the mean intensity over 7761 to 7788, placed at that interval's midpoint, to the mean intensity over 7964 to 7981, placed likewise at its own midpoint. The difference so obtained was -0.04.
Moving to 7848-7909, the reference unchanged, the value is 0.14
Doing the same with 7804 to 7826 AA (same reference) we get -0.05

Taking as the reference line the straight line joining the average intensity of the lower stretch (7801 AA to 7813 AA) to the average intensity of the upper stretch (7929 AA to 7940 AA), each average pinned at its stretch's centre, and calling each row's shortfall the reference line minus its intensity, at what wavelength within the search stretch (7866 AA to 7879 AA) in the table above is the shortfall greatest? 7870.37 AA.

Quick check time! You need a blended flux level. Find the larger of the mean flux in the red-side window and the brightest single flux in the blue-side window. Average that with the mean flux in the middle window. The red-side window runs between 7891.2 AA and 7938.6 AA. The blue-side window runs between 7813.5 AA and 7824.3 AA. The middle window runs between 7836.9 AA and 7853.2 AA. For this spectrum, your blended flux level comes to 247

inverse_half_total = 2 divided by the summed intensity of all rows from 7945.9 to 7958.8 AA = 0.0016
